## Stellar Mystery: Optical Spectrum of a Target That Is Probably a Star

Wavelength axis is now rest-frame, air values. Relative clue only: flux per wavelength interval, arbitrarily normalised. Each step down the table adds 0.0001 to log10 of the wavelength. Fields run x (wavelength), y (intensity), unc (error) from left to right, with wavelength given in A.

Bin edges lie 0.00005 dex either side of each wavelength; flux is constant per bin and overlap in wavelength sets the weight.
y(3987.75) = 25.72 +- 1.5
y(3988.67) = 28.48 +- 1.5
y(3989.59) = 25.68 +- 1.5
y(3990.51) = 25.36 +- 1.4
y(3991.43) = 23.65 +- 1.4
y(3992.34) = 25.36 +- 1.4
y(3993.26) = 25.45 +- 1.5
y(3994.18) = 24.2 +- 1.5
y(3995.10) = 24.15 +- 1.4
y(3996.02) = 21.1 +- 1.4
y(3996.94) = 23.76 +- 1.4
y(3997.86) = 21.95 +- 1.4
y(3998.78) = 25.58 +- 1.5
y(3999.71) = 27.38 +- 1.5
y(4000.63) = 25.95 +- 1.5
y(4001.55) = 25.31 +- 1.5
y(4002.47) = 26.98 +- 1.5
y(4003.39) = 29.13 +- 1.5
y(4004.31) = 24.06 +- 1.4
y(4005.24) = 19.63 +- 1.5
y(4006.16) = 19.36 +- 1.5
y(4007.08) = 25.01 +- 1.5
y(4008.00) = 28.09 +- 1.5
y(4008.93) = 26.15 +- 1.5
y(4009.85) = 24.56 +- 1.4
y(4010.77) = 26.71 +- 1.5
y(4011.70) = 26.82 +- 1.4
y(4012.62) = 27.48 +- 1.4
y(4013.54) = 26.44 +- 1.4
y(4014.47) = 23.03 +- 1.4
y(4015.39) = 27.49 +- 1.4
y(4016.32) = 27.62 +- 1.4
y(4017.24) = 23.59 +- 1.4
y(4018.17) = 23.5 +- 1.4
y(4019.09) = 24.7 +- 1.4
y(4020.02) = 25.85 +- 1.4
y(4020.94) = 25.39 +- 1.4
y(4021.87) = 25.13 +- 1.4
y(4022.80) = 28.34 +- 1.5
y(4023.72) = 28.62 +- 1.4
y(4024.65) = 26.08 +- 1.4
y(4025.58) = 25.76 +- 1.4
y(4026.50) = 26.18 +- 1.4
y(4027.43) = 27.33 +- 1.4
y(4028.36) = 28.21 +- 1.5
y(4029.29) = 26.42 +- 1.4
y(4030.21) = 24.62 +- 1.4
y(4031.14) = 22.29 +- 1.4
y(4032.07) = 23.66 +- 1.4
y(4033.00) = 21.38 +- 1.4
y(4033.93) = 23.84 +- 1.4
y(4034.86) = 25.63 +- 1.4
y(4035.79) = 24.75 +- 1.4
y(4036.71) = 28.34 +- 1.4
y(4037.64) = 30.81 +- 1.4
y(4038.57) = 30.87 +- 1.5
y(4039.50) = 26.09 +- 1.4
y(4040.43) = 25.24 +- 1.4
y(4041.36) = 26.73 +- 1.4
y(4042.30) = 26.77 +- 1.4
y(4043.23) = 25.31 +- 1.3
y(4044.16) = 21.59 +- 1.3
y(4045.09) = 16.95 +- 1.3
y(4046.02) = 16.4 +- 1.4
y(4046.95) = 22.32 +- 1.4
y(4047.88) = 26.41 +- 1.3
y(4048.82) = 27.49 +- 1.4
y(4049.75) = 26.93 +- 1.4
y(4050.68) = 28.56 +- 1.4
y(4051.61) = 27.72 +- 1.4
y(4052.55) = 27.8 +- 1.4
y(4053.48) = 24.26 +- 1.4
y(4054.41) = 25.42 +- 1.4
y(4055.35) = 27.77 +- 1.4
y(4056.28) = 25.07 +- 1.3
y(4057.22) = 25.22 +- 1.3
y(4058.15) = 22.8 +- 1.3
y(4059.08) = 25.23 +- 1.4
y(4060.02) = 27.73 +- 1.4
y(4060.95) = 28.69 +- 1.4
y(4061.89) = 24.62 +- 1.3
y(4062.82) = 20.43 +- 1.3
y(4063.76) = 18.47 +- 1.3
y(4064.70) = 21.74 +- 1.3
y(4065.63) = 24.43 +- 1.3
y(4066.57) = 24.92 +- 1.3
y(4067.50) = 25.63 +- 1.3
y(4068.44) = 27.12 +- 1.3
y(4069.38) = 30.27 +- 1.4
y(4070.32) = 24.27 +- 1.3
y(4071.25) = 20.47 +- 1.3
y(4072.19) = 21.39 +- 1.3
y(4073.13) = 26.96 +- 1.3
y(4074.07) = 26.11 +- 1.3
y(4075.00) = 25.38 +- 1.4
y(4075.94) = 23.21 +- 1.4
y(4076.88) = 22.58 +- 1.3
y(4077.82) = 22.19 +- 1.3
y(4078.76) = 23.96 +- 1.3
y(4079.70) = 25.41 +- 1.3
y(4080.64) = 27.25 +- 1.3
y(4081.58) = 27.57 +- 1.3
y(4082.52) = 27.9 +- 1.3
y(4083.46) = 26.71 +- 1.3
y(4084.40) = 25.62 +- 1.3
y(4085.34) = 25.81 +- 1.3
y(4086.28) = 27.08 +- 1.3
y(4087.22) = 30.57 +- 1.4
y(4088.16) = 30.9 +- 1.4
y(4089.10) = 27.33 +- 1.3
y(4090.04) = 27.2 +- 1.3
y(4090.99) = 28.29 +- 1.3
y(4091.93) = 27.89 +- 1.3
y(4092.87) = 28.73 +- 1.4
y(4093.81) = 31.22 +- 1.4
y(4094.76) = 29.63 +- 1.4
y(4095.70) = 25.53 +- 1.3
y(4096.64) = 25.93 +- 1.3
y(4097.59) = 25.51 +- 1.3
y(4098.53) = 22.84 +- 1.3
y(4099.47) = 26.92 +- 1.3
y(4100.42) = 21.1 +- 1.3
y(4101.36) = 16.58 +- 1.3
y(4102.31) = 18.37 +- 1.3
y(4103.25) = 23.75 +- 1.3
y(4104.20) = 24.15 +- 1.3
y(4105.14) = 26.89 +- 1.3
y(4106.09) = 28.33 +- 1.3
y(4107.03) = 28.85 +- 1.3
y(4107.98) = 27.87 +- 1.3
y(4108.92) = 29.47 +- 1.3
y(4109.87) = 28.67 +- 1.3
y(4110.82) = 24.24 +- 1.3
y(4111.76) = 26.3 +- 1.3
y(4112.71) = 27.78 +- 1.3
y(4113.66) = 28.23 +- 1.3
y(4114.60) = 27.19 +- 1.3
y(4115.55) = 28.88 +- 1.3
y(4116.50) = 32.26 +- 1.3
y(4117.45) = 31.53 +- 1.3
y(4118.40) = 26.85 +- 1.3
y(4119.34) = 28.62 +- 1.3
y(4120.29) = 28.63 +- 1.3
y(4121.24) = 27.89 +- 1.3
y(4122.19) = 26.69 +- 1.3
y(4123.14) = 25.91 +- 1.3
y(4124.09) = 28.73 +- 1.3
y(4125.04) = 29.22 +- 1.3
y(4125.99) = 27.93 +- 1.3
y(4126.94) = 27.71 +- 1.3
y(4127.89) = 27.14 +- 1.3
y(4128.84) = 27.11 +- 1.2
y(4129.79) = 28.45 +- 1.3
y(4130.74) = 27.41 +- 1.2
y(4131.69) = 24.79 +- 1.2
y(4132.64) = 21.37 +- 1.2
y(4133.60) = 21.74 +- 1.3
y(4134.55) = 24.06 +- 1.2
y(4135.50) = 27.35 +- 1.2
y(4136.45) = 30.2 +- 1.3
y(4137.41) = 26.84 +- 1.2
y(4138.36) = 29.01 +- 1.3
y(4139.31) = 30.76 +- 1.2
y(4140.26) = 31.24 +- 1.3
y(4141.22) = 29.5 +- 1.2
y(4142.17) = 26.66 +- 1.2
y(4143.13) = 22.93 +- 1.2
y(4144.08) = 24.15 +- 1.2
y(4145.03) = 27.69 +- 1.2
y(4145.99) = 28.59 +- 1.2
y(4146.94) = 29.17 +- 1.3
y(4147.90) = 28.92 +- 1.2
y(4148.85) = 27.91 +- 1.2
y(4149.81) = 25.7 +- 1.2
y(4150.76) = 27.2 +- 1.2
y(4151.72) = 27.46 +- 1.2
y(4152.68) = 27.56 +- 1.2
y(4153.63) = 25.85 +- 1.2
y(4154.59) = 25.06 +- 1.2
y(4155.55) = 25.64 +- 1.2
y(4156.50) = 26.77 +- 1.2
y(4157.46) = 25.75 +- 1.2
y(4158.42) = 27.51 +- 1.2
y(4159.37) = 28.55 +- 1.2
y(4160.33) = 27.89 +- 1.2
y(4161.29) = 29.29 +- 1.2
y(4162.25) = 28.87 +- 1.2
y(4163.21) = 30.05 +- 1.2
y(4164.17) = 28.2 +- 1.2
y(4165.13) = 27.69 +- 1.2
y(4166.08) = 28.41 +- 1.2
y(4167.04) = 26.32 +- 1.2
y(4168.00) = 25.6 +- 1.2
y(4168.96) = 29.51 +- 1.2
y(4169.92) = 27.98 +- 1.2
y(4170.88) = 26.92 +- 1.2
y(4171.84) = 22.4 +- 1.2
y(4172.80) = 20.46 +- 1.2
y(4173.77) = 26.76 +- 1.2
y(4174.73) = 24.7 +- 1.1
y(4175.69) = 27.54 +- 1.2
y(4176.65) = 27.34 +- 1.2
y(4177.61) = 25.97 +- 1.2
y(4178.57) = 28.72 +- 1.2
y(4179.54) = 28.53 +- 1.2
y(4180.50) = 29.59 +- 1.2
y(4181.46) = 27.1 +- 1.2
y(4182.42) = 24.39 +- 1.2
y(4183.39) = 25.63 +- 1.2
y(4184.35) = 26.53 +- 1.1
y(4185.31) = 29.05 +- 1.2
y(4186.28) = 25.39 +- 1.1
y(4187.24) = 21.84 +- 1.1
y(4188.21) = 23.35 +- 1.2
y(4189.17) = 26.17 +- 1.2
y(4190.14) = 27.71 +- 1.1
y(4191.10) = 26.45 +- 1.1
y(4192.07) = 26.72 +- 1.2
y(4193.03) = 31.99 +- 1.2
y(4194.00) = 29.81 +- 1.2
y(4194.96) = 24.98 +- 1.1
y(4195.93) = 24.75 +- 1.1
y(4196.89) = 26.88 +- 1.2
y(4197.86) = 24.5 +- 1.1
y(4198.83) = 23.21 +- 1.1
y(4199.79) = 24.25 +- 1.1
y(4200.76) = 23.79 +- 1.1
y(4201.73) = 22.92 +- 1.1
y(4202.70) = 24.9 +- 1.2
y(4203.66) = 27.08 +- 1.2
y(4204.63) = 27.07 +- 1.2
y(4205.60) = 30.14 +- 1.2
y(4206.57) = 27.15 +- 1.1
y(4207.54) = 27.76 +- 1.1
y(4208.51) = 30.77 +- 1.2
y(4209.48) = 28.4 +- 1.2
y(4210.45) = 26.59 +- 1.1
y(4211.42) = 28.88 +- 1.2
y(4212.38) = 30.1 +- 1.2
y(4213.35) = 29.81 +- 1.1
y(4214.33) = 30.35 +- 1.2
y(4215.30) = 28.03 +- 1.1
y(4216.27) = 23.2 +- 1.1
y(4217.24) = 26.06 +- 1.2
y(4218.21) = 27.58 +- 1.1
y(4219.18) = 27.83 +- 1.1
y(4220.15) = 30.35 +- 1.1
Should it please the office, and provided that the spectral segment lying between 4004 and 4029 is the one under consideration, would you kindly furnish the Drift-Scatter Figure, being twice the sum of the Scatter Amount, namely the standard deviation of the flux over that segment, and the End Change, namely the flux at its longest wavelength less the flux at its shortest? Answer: 13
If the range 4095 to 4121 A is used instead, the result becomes 13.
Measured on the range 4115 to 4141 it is 10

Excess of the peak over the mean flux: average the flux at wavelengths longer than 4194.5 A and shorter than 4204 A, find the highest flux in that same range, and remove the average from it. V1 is 2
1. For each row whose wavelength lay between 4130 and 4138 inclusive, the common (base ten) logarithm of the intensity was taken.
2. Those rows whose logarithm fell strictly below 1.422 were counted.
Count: 4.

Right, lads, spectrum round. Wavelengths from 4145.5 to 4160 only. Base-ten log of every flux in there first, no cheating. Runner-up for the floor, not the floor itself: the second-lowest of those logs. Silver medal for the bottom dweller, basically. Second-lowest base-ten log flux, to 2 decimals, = 1.41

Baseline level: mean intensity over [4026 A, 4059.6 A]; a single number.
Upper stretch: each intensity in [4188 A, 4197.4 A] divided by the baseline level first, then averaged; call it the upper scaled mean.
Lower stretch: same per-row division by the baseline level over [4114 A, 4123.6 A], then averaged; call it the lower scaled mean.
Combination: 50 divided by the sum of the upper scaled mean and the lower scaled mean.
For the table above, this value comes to 22.9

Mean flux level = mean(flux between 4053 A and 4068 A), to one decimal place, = 24.5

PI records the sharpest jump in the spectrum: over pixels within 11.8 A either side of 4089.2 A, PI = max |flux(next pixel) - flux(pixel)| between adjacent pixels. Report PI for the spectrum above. 5.8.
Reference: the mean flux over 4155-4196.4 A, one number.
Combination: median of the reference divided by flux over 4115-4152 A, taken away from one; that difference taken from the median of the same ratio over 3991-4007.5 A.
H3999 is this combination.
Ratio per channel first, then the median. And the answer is 1.06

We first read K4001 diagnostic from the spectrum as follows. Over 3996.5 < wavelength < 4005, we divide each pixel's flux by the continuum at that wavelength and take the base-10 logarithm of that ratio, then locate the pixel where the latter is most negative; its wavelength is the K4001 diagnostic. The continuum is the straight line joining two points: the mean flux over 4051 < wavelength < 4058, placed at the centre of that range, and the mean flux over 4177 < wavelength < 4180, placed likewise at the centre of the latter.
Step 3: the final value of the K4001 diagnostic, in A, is 3997.86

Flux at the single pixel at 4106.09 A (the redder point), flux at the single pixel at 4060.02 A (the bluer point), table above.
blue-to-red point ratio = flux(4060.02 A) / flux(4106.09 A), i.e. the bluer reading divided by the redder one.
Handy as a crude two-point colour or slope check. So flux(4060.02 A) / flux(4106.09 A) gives 0.98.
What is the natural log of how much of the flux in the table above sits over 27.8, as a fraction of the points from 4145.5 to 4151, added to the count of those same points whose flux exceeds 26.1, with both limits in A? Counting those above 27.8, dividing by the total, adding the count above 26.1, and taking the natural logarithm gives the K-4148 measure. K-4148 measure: 1.73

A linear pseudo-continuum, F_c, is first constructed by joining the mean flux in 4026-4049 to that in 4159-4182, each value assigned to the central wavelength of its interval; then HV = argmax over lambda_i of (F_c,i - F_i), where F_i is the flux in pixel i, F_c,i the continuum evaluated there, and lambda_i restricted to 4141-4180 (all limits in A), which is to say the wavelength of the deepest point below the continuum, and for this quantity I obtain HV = 4172.80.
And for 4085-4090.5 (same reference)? 4085.34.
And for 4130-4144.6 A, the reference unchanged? 4132.64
